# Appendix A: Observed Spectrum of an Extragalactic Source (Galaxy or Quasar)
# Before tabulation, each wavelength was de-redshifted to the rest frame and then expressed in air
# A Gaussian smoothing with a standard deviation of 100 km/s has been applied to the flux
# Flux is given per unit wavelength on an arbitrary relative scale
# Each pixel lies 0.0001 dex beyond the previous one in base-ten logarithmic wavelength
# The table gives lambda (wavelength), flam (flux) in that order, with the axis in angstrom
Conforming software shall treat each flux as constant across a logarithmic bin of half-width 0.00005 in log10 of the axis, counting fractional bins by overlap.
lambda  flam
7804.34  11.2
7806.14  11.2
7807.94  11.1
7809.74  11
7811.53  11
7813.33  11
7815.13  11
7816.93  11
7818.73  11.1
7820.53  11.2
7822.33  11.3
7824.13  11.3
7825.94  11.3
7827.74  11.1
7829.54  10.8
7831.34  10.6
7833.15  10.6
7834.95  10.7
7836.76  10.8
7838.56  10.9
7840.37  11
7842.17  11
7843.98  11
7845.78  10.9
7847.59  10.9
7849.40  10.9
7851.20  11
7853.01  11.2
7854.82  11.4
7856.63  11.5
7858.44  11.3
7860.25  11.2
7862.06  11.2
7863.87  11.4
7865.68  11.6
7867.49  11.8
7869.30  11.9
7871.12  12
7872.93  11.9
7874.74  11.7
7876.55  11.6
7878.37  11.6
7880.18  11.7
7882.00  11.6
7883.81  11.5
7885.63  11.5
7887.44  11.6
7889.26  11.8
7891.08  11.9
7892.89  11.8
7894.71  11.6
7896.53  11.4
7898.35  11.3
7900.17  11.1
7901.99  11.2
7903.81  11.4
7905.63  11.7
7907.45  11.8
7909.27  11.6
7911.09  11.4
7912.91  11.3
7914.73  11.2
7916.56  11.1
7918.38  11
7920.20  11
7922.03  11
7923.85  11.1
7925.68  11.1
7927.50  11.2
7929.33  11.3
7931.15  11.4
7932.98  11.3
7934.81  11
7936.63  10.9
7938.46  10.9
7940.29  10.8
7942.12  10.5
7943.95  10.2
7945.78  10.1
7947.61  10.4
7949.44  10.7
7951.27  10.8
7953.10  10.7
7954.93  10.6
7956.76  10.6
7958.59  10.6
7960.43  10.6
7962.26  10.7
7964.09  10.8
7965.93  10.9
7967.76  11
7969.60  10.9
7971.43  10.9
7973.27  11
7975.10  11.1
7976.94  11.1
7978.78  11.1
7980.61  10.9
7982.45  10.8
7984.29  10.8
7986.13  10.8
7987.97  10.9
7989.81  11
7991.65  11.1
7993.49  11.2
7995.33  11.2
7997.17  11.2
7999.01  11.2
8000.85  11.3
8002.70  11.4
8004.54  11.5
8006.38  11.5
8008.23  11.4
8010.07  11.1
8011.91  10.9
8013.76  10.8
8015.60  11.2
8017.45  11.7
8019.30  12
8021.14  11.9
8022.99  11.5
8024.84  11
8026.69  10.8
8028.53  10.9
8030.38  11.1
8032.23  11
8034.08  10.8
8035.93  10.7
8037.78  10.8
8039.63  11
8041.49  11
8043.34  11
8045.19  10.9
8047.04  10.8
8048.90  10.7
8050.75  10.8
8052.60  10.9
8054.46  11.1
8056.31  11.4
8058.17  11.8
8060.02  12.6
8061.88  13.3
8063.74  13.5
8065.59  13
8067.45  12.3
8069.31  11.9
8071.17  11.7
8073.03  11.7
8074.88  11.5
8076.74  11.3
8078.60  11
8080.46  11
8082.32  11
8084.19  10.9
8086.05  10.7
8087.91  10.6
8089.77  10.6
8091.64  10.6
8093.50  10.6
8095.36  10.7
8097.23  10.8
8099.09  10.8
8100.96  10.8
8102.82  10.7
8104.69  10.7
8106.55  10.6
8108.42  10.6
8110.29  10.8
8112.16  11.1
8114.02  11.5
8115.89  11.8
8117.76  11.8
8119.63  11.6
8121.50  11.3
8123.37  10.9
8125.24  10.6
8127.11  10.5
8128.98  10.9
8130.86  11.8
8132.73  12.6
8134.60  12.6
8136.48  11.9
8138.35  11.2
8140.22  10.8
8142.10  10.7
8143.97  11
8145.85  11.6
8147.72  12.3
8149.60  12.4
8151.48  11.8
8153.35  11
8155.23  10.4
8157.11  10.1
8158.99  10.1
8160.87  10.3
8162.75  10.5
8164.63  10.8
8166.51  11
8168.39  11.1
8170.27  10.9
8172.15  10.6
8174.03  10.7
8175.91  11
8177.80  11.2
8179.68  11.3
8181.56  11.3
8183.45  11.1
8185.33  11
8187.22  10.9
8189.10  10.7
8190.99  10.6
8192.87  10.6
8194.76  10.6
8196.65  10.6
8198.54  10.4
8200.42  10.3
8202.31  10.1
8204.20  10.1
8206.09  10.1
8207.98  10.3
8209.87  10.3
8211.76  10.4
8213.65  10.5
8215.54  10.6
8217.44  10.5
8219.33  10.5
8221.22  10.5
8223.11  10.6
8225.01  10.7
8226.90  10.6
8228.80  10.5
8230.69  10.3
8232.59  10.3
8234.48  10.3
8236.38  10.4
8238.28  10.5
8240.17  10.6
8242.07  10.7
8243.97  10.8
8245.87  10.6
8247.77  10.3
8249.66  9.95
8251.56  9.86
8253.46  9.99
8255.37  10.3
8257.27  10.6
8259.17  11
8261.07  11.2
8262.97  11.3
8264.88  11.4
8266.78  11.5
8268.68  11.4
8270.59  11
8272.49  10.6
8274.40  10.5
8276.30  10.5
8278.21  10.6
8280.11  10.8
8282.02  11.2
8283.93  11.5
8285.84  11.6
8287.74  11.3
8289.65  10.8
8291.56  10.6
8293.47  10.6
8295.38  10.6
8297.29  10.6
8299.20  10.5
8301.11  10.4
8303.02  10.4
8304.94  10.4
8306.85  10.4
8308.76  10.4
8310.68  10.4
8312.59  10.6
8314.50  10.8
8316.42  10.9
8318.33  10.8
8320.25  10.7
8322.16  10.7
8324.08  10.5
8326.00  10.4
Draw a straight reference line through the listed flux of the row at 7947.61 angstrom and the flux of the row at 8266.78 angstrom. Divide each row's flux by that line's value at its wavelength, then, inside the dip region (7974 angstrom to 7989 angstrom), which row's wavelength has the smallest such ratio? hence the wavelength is 7986.13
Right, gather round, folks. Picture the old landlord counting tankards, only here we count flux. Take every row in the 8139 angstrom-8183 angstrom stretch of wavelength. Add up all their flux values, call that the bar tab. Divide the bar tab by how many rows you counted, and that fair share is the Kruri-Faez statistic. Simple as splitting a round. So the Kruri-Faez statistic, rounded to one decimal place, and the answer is 11.0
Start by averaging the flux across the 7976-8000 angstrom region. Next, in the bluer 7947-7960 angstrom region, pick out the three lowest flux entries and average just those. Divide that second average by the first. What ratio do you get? 0.96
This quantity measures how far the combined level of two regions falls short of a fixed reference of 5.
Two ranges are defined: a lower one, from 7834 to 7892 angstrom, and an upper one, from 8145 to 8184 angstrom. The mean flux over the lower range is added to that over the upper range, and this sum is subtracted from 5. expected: -17.40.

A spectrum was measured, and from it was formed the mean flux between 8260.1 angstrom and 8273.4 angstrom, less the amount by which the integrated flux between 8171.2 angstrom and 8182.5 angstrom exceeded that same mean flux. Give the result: -102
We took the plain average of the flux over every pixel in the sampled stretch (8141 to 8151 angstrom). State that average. 11.6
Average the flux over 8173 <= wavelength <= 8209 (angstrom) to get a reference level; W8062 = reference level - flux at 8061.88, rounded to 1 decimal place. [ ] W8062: -2.6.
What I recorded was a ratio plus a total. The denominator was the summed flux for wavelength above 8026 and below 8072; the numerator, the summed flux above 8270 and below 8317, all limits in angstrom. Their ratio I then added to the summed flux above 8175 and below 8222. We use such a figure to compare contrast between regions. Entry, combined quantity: 266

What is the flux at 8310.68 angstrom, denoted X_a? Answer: 10.4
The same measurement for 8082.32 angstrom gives 11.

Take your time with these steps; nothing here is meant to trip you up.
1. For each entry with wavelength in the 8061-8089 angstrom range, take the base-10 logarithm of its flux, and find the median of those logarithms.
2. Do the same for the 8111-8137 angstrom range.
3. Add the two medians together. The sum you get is 2.12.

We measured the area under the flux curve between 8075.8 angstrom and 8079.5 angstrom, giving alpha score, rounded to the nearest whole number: 41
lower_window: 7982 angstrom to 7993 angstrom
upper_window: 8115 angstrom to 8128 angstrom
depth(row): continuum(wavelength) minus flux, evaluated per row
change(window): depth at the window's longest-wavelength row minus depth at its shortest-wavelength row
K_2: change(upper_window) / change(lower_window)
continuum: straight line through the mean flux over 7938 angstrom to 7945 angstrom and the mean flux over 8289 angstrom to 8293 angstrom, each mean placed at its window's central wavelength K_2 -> -4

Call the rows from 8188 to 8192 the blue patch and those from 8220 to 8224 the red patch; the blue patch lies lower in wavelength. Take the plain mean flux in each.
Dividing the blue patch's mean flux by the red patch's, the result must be 1.01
